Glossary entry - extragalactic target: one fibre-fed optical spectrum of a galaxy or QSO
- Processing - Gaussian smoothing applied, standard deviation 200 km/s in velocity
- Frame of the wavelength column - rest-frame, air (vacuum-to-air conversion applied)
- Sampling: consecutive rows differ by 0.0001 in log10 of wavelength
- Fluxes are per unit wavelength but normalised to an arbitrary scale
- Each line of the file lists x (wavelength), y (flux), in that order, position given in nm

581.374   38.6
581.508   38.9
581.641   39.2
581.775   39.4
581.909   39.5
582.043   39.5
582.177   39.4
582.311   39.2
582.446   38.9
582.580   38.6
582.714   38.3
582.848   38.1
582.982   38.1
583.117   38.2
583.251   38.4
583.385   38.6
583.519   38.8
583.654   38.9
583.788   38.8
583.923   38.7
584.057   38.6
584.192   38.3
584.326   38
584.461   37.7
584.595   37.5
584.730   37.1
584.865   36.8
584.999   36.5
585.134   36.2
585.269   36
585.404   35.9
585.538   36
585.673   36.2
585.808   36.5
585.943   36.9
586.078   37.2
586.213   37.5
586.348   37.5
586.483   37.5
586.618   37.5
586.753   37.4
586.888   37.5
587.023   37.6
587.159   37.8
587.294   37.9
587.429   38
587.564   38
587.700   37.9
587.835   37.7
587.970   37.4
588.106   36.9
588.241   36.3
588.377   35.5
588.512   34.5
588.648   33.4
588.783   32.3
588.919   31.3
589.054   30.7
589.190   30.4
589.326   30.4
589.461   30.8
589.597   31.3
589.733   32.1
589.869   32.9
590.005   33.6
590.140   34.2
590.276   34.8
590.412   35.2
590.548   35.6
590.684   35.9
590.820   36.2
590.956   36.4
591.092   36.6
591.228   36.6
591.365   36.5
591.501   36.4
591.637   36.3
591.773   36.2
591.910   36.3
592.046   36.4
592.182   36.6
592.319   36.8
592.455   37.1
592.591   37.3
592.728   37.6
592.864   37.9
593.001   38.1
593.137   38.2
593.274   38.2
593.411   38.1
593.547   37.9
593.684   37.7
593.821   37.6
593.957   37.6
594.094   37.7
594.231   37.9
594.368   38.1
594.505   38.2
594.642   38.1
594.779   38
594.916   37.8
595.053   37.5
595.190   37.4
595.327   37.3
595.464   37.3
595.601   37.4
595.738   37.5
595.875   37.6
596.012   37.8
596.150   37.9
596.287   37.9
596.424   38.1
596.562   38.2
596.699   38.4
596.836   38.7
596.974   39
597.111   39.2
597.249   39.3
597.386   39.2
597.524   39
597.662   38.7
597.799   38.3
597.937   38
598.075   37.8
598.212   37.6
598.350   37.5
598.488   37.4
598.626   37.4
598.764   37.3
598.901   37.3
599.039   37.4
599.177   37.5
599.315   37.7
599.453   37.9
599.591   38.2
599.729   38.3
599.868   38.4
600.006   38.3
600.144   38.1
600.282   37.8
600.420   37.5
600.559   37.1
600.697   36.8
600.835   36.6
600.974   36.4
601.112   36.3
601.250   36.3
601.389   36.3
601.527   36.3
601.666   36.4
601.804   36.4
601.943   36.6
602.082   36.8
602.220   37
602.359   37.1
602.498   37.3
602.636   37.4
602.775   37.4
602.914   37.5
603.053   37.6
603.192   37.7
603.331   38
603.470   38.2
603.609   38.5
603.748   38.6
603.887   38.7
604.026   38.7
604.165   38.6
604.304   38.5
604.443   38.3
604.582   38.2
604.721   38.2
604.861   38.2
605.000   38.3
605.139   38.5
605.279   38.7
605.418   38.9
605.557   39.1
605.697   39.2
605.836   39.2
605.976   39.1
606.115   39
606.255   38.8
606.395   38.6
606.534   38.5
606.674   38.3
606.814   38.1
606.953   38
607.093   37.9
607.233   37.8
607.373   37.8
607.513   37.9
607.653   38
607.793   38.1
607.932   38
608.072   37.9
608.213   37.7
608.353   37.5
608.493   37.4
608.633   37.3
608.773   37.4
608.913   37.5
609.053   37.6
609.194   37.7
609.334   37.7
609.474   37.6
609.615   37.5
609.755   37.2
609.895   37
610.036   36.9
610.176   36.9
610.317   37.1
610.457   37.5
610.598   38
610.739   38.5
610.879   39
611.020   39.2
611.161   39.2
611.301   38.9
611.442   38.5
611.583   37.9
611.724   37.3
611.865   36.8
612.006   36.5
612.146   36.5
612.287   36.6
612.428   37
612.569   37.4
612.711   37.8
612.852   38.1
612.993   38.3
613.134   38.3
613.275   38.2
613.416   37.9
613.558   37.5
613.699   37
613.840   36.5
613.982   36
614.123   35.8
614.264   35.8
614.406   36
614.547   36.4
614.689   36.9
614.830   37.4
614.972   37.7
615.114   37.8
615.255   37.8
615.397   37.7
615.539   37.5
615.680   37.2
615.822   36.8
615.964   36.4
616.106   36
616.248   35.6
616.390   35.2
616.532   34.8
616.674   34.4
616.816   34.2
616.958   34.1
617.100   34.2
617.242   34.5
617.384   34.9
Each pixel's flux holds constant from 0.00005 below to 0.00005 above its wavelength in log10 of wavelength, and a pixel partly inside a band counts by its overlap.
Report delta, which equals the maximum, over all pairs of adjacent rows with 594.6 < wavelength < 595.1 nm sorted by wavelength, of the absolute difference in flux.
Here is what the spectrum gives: 0.30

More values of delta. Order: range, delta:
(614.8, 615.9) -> 0.40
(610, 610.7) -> 0.50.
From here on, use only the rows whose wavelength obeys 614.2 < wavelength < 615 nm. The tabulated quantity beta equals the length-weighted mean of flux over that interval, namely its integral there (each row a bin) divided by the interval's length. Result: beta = 36.6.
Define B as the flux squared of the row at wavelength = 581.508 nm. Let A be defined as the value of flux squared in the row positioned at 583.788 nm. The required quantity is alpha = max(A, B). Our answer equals 1513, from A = 1505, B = 1513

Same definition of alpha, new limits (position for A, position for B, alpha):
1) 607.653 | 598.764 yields 1444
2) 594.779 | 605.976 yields 1529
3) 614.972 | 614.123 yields 1421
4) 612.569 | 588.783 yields 1399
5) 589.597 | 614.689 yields 1362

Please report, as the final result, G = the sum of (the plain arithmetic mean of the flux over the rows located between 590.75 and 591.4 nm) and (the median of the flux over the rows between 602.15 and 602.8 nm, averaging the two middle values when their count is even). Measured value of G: 74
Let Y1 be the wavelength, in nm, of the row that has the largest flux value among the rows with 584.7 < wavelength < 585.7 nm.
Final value 584.730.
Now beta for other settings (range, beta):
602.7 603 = 37.4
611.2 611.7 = 38.4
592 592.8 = 37.0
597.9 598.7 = 37.6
